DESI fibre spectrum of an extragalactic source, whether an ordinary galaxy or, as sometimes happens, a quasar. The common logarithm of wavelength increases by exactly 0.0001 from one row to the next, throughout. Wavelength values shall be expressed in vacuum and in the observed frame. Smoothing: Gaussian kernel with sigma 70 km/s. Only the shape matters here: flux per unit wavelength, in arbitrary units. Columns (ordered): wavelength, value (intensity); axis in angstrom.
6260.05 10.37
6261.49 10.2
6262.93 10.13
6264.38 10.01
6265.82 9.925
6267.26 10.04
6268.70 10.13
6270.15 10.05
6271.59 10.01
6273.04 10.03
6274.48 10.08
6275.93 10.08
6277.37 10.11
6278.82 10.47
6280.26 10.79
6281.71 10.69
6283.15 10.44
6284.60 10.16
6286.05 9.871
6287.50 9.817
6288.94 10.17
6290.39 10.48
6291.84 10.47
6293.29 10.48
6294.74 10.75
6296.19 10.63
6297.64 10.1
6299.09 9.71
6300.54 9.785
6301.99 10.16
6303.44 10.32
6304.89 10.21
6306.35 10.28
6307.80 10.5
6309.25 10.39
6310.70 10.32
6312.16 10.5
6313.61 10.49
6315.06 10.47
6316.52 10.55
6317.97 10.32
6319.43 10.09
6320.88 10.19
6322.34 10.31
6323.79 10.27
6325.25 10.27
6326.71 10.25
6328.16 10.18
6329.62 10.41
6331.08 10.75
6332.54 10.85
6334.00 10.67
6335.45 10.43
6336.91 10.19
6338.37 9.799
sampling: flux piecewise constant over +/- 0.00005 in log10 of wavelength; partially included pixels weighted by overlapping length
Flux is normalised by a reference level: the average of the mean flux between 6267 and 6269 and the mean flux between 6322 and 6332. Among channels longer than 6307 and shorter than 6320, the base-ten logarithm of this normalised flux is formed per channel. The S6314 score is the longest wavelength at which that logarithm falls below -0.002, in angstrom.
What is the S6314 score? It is 6319.43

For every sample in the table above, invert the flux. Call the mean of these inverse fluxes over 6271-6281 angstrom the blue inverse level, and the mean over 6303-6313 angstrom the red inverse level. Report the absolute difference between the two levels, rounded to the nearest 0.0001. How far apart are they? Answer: 0.0013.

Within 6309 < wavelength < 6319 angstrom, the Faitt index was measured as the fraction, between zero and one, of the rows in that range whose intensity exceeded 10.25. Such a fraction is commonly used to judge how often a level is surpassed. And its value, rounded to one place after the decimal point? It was 1.0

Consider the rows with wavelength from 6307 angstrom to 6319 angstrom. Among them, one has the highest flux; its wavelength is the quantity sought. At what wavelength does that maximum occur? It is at 6316.52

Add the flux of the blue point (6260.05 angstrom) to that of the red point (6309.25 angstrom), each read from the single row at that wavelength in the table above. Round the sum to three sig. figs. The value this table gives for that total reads 20.8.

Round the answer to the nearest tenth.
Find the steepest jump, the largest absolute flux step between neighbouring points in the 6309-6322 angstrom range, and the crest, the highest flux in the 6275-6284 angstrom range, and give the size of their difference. 10.6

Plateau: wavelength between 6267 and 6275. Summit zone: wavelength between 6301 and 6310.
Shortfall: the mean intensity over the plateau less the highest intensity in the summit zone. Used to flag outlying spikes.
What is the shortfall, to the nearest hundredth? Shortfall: -0.44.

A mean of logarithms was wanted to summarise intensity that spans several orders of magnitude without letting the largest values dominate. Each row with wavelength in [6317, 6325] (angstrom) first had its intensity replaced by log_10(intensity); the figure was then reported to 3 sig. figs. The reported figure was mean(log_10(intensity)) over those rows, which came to 1.01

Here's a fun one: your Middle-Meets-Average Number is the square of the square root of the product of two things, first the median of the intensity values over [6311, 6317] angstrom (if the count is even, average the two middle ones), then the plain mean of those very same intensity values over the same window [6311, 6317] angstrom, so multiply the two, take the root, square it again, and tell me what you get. 110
